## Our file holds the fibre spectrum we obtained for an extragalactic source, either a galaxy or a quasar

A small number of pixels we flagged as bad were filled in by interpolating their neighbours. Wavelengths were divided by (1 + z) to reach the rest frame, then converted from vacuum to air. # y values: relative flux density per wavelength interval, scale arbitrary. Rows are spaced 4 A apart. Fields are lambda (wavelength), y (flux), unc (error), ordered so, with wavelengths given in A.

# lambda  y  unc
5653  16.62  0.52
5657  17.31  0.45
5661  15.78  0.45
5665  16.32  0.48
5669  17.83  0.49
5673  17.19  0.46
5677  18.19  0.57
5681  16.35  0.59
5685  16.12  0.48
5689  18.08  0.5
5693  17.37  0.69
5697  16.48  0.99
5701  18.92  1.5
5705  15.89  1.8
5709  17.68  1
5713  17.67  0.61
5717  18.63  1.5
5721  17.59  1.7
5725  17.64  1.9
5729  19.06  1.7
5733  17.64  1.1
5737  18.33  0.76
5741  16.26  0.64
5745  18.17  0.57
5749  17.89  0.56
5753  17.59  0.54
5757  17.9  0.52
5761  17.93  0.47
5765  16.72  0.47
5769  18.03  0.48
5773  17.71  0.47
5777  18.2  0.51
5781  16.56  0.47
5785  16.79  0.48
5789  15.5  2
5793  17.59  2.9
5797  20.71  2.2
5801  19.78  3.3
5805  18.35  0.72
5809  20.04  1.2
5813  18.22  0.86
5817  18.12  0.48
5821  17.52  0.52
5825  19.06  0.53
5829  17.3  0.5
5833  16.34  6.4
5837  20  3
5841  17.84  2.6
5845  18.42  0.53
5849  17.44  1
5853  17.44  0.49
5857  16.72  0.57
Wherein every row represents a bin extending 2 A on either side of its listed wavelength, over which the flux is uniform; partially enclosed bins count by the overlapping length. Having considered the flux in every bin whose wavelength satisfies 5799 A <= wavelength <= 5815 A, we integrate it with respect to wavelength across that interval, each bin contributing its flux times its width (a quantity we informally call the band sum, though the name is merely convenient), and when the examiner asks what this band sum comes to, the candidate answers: 306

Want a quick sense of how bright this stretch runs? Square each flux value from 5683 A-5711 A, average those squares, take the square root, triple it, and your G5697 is 51.8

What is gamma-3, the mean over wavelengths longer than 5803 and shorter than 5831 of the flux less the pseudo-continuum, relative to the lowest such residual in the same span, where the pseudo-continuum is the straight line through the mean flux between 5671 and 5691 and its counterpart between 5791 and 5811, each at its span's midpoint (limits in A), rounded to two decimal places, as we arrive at 0.48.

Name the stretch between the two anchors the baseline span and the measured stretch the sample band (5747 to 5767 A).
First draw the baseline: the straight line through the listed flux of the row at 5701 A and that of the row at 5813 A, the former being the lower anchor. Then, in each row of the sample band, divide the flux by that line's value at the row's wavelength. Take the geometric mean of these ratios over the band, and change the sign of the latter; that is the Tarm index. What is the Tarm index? -0.95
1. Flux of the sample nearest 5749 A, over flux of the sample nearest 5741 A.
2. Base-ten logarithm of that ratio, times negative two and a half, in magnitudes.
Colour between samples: -0.10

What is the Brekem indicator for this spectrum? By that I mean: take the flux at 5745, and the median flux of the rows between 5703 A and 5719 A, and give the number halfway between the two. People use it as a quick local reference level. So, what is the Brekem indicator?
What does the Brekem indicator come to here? 17.92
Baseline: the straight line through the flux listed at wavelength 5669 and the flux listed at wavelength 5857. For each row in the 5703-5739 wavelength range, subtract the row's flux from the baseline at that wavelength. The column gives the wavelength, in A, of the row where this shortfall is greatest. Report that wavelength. 5705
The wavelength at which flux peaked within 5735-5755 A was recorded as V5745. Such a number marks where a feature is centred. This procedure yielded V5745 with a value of 5737 A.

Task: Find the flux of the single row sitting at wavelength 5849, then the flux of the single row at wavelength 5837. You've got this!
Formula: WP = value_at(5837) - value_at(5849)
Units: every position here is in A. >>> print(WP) 2.6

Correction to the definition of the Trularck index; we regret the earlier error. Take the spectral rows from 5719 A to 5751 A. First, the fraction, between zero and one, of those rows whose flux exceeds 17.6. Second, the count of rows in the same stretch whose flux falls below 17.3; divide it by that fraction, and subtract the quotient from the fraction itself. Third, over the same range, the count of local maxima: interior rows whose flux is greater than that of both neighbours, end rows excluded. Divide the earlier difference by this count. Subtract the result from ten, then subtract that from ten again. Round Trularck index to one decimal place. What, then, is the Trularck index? -0.2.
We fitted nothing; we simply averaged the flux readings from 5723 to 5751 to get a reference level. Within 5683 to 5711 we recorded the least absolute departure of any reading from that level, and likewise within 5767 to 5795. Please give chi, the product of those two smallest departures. 0.026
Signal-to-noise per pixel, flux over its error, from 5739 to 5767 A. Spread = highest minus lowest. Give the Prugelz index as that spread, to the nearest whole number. 13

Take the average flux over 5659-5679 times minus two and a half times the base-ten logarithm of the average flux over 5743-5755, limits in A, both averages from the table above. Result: -53.4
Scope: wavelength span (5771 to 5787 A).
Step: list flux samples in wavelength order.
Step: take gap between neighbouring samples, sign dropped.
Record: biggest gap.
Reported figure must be 1.6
